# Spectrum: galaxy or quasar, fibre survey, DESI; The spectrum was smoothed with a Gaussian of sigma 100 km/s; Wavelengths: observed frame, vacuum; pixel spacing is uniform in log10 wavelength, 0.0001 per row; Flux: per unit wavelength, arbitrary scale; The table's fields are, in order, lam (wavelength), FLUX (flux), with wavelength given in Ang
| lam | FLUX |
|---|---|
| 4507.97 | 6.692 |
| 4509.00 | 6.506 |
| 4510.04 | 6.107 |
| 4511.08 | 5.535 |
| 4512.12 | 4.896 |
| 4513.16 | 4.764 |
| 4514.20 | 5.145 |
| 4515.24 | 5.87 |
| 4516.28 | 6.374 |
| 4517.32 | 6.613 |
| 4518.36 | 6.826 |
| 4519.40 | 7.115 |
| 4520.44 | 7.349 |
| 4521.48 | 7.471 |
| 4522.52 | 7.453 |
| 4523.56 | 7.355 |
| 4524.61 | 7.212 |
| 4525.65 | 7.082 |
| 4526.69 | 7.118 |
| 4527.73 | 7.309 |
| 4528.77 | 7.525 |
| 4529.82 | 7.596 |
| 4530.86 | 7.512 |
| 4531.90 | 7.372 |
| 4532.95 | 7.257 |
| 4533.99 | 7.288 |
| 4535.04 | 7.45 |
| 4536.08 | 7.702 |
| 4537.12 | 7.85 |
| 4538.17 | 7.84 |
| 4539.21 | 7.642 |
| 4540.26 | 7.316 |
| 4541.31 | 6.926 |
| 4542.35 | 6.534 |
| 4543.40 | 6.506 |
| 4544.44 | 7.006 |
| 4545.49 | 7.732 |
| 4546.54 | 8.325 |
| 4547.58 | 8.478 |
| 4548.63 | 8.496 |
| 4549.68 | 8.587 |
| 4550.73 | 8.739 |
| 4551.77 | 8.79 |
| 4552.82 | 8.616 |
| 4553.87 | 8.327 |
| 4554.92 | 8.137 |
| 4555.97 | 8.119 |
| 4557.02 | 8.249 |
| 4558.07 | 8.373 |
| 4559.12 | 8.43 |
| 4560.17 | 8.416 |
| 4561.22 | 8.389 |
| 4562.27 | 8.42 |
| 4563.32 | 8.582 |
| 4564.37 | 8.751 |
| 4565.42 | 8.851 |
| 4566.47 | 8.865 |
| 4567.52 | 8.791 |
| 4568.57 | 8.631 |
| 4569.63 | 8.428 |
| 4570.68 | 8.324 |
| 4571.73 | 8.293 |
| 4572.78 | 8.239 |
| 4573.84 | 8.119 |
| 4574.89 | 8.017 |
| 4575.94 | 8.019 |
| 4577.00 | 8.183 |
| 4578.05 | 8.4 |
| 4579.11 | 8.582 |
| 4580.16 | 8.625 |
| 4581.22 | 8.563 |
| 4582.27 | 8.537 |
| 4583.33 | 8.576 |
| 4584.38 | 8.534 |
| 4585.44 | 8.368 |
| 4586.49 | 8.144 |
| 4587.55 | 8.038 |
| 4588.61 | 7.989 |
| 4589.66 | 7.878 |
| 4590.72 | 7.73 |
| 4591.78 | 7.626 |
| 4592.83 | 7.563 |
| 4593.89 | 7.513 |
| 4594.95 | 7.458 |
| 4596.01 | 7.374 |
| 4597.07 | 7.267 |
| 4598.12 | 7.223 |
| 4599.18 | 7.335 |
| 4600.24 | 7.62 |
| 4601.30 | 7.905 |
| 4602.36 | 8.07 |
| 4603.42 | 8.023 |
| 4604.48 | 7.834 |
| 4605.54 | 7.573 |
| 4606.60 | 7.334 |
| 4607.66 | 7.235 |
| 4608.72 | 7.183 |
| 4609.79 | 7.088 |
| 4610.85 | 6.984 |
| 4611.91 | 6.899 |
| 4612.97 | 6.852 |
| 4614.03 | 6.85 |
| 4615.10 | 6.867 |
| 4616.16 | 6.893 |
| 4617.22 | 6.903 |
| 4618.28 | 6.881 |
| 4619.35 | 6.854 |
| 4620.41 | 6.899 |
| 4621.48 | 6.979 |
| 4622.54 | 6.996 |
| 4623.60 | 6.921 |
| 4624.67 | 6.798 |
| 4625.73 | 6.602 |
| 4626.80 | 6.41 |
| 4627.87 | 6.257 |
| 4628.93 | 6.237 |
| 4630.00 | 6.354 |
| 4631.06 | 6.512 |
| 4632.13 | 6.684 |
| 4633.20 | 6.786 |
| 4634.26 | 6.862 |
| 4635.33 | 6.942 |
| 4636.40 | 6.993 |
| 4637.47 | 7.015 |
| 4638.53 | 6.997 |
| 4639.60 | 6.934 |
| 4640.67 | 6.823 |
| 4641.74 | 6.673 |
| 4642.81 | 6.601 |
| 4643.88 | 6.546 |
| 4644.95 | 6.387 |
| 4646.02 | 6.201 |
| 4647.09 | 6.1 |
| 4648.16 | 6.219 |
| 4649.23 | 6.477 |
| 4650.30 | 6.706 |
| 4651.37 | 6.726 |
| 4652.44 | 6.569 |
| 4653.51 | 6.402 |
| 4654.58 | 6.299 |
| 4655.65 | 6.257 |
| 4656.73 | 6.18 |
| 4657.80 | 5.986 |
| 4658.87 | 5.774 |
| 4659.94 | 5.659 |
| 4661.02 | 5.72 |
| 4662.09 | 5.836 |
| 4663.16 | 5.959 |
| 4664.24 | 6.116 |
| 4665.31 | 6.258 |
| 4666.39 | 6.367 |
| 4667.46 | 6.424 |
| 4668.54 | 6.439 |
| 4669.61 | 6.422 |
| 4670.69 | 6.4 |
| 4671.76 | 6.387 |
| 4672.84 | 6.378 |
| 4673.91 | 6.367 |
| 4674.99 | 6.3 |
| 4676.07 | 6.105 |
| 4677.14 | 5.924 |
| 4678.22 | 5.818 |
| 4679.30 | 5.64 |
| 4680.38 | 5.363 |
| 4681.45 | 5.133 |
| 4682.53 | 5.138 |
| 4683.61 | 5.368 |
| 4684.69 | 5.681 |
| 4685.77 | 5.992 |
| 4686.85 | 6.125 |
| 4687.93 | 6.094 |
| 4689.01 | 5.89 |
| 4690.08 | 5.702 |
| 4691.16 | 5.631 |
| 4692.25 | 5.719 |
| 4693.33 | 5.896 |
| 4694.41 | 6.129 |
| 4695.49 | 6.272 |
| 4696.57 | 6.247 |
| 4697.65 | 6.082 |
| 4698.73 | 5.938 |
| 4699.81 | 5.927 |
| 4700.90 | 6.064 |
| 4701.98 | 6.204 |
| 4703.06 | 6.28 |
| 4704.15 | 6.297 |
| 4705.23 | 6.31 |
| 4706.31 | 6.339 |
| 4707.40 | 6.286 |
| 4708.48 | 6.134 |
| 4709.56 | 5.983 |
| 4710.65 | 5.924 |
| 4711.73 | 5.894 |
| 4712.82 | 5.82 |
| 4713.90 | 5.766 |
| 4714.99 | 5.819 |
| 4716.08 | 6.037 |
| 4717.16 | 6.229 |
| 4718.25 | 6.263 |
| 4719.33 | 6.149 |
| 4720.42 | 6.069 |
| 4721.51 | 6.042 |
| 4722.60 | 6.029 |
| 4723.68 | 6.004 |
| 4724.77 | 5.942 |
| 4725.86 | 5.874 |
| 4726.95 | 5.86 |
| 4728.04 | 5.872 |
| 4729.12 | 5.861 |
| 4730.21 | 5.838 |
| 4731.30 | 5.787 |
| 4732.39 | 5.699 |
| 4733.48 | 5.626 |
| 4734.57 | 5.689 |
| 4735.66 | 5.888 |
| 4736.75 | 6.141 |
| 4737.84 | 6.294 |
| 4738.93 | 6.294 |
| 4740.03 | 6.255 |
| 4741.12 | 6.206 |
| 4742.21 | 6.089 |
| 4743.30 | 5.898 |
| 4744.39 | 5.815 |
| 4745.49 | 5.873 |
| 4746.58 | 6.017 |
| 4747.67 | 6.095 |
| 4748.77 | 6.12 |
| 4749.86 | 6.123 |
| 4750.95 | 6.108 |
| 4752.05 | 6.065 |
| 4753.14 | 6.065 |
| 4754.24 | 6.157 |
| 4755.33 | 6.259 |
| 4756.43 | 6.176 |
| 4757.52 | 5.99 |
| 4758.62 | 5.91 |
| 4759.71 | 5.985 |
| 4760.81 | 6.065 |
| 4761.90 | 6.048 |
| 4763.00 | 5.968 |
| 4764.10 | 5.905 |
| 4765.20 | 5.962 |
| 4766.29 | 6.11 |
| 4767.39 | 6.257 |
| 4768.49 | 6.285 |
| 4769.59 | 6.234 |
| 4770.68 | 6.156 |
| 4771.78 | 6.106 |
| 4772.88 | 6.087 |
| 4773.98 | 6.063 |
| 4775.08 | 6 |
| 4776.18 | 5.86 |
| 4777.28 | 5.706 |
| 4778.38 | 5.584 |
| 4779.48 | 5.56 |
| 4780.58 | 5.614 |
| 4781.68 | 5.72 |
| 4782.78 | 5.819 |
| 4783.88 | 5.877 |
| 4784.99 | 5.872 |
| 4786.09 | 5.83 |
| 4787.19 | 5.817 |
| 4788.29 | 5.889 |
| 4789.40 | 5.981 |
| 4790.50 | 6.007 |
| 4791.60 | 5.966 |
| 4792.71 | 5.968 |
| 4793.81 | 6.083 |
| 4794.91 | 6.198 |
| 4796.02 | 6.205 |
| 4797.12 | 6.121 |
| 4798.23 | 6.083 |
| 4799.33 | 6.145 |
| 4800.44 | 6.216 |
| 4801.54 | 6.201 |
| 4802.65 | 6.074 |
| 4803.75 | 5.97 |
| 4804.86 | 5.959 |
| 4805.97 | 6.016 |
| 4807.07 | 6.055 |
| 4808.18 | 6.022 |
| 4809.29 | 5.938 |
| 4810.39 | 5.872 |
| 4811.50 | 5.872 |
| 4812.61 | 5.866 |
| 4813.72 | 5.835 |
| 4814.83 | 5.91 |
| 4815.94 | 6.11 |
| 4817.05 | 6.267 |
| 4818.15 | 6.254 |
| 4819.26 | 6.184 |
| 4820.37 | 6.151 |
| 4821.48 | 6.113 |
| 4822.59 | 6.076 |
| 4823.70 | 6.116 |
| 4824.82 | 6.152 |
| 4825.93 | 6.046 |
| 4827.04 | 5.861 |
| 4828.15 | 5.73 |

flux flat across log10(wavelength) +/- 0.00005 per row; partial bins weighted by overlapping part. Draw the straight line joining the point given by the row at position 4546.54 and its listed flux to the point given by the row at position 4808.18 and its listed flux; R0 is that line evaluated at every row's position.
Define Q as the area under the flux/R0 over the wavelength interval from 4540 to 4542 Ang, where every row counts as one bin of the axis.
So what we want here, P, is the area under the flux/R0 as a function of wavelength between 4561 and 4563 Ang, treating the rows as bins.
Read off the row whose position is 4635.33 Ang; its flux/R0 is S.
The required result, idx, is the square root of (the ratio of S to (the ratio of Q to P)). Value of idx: 1.06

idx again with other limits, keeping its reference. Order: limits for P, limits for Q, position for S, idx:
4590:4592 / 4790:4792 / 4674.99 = 0.93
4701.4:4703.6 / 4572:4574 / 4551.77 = 1.02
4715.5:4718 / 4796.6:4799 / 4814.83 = 0.96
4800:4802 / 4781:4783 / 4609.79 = 1.01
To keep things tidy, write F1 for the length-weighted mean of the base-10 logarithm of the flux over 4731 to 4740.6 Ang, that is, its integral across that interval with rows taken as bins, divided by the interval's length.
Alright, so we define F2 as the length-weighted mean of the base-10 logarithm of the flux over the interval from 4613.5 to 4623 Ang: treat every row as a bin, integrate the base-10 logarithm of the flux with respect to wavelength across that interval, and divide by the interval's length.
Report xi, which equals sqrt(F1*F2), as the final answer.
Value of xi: 0.806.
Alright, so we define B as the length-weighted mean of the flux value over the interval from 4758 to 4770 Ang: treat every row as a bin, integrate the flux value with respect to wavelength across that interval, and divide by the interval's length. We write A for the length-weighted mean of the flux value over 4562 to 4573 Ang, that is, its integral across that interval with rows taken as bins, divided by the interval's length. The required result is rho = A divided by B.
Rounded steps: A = 8.6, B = 6.1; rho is 1.42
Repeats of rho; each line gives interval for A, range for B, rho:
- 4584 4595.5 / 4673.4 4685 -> 1.38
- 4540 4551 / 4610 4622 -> 1.11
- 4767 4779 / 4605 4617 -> 0.85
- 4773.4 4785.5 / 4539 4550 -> 0.76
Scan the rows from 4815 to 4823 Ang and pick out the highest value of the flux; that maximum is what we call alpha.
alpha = 6.267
